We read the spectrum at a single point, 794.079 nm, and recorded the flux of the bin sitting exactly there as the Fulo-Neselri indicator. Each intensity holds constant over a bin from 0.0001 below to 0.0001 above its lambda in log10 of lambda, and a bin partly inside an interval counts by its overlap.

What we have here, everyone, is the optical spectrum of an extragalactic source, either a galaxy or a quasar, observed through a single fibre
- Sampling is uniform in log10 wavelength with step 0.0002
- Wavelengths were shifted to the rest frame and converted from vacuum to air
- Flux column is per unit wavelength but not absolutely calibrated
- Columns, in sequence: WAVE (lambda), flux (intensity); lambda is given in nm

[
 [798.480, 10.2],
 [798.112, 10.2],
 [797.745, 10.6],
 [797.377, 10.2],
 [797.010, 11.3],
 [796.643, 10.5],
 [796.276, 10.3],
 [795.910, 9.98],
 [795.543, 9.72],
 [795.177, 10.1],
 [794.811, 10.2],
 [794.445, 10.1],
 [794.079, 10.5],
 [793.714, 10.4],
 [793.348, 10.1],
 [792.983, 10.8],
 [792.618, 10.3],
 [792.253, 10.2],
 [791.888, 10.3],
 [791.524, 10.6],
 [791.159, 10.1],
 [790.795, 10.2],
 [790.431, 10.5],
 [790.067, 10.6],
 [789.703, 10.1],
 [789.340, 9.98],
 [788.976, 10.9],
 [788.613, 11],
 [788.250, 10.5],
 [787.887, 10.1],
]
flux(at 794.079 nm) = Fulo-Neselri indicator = 10.5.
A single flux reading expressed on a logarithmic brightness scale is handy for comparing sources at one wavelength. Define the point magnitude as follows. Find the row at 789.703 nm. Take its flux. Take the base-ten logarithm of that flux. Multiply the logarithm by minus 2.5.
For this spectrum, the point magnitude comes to -2.51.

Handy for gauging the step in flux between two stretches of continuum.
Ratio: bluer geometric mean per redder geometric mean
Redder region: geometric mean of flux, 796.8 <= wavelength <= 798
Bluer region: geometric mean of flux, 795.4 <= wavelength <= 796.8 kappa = 0.95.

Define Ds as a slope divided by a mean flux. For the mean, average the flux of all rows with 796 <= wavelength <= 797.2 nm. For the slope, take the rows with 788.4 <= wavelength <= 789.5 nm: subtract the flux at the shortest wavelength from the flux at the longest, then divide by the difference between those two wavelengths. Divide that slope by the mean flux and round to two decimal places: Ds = -0.13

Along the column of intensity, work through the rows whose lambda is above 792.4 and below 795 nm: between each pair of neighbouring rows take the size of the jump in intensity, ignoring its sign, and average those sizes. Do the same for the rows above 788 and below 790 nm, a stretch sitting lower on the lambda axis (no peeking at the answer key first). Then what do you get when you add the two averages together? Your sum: 0.76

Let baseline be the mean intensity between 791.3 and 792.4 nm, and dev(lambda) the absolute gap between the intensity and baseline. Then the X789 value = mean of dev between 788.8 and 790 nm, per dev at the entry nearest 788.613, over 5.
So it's 0.12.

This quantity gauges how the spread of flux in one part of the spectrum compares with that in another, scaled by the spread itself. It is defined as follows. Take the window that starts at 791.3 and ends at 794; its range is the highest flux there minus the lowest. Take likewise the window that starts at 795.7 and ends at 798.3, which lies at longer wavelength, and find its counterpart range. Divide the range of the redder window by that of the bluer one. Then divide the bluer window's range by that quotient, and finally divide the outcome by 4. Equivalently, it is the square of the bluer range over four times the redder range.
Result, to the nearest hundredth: 0.09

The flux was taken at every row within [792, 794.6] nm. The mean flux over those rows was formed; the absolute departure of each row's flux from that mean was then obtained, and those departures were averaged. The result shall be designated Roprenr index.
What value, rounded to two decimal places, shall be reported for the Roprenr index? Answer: 0.19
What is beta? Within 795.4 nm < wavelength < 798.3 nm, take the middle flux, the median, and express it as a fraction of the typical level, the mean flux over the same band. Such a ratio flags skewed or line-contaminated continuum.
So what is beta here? 0.990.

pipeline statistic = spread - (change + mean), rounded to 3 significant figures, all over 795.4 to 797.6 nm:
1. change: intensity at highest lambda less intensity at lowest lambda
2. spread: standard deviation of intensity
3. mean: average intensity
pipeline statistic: -10.3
